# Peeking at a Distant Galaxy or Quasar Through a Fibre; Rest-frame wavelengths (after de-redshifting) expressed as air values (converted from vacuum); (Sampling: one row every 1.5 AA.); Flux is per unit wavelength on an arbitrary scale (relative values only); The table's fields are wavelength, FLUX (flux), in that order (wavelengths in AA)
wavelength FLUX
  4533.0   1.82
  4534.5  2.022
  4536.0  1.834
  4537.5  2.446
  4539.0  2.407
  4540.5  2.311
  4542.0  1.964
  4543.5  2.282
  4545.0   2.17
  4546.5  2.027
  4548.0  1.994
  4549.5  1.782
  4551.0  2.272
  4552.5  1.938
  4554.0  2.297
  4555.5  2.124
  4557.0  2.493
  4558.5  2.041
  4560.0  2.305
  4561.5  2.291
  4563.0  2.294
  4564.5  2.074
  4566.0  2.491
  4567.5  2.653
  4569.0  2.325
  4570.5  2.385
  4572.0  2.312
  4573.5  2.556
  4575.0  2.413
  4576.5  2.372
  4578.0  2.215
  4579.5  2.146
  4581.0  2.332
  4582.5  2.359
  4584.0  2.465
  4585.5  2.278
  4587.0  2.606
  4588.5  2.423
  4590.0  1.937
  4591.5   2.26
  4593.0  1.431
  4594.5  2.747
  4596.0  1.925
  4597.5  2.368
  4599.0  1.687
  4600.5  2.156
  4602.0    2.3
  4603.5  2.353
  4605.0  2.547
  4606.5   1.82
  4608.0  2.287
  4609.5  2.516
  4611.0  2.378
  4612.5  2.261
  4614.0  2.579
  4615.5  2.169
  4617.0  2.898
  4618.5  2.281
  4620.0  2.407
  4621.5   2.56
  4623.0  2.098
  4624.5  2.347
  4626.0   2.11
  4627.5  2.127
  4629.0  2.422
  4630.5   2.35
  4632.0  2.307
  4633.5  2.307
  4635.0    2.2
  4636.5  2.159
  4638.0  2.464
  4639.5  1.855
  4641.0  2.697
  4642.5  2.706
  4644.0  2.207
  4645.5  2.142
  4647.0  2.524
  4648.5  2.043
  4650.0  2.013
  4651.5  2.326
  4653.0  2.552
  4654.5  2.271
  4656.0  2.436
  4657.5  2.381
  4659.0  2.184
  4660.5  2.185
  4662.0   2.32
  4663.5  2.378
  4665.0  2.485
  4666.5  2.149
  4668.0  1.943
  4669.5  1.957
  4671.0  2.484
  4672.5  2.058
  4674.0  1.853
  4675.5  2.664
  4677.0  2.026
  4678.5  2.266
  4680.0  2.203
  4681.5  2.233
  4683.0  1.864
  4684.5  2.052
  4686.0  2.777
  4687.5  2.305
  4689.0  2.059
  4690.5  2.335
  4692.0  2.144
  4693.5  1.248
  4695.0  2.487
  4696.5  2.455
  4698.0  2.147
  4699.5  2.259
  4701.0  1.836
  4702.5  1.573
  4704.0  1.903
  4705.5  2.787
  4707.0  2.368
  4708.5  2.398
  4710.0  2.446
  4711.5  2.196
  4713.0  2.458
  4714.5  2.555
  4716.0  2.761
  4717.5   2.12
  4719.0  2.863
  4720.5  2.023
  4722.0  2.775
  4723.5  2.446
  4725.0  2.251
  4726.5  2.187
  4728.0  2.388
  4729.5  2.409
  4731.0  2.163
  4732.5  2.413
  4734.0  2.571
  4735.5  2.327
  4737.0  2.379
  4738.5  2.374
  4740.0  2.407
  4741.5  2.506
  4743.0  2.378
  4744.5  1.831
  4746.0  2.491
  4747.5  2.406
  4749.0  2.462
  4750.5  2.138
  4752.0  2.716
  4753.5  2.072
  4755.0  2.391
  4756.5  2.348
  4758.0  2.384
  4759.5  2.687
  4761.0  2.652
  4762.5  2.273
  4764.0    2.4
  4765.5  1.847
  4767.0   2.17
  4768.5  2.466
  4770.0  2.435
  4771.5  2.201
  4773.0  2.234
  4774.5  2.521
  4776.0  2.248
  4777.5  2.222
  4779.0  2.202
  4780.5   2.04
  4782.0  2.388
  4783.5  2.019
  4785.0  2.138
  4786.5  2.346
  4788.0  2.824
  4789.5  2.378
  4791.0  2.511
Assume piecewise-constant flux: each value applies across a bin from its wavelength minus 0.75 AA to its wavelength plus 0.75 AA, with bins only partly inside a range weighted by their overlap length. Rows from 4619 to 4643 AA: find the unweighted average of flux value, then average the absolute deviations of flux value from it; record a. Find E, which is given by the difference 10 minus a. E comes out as 9.83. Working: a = 0.174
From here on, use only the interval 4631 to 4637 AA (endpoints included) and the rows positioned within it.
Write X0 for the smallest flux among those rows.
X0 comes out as 2.159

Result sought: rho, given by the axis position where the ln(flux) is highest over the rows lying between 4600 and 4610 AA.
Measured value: 4605.0 AA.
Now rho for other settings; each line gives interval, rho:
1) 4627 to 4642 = 4641.0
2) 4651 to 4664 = 4653.0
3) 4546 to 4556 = 4554.0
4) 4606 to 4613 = 4609.5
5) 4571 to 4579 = 4573.5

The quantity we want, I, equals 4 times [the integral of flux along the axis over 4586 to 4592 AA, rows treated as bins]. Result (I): 55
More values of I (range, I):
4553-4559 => 54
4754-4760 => 58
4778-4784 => 52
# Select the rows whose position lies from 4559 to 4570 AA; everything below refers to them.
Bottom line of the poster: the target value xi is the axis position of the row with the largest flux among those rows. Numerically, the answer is 4567.5 AA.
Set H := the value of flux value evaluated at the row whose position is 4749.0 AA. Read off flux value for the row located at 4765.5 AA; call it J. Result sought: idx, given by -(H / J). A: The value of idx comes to -1.3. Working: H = 2.462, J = 1.847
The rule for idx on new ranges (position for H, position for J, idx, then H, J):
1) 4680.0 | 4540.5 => -1.0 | 2.203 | 2.311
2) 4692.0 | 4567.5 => -0.8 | 2.144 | 2.653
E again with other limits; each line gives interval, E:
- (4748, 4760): 9.83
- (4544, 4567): 9.84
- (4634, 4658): 9.80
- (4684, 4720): 9.71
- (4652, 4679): 9.81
